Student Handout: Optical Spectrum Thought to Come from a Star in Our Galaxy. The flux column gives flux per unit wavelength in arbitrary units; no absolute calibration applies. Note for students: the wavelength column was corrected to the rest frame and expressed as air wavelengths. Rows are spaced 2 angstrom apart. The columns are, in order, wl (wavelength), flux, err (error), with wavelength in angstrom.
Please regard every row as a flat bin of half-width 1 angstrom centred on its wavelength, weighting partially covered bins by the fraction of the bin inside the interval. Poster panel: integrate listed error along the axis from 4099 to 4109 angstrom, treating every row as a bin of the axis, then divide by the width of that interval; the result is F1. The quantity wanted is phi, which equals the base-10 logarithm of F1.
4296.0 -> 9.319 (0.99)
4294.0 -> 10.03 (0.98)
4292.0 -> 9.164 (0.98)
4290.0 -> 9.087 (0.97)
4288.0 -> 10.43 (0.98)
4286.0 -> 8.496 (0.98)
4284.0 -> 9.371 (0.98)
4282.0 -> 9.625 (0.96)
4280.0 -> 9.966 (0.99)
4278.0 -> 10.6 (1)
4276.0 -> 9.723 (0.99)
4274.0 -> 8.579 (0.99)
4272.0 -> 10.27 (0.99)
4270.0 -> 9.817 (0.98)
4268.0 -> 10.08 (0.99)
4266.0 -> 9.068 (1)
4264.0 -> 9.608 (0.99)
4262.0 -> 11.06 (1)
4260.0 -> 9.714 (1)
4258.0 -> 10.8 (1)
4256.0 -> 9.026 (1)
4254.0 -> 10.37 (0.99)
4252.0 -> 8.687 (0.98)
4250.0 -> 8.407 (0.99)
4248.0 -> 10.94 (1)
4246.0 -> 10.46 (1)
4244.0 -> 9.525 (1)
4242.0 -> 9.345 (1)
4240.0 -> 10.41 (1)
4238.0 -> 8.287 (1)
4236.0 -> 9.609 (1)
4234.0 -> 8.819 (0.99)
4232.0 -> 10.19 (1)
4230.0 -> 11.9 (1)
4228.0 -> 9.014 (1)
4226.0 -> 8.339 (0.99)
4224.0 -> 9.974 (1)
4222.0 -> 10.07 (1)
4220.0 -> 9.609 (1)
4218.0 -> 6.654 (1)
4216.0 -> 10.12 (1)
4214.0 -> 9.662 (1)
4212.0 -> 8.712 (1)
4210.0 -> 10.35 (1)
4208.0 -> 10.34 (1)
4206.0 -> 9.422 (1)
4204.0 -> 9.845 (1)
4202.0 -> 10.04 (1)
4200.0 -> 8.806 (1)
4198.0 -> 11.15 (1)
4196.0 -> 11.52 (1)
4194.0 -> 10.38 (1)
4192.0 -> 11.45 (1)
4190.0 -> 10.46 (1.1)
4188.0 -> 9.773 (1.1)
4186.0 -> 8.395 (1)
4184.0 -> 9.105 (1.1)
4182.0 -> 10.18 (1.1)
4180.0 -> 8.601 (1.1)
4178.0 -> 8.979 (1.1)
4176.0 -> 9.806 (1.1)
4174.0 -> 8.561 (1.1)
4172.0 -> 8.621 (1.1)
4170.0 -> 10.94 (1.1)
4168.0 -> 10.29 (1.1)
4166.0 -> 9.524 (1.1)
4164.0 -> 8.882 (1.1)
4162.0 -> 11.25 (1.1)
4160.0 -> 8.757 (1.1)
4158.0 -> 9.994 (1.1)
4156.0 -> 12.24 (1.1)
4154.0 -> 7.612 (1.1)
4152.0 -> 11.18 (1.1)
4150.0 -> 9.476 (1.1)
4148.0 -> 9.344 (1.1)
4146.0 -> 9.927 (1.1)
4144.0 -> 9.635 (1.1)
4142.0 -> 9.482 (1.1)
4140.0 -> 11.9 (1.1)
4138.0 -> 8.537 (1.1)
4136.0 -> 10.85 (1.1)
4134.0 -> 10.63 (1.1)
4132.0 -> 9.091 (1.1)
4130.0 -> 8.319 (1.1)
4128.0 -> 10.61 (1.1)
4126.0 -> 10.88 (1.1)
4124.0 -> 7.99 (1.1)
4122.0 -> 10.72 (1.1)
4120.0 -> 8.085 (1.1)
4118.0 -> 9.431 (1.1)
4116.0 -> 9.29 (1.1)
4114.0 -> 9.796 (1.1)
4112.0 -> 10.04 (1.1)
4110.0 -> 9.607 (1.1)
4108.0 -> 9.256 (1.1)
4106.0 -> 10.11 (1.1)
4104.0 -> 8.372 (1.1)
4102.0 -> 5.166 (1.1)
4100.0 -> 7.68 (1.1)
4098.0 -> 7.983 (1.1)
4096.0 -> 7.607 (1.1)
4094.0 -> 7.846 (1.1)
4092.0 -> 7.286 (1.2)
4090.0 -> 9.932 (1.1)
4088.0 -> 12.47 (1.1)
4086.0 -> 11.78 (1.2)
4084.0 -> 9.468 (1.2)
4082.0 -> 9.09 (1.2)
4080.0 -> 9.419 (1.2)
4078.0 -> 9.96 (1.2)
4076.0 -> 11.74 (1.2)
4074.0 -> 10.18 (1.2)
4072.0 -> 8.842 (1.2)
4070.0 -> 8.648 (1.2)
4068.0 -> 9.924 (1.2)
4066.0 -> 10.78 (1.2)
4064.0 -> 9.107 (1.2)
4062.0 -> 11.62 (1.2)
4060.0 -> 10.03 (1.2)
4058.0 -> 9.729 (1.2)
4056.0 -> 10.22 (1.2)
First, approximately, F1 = 1.100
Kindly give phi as 0.041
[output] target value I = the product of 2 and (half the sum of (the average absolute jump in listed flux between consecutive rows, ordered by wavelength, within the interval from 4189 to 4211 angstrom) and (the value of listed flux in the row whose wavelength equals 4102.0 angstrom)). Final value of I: 6.0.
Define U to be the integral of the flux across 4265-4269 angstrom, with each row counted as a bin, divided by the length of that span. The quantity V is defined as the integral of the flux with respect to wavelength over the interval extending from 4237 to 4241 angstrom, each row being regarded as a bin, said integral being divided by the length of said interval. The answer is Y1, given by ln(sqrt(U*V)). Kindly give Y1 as 2.25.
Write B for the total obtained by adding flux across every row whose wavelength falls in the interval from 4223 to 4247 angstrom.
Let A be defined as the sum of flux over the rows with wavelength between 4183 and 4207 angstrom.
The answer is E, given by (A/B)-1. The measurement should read 0.039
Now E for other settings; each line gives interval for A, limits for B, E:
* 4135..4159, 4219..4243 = 0.040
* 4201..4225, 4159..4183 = 0.004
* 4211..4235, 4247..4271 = -0.038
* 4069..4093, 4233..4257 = 0.043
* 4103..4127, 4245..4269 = -0.039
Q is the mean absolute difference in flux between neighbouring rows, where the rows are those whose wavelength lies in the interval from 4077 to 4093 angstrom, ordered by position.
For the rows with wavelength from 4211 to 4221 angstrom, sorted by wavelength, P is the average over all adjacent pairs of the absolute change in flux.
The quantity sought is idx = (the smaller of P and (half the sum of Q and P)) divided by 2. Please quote 0.8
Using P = 1.96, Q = 1.3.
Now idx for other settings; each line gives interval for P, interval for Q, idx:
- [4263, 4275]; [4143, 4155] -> 0.4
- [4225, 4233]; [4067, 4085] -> 0.7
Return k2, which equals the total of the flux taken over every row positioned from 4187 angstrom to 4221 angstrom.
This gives 168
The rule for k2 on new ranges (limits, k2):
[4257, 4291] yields 166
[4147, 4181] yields 164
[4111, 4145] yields 165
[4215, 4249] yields 163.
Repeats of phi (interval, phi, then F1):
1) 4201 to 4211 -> 0.000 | 1.000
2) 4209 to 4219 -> 0.000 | 1.000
